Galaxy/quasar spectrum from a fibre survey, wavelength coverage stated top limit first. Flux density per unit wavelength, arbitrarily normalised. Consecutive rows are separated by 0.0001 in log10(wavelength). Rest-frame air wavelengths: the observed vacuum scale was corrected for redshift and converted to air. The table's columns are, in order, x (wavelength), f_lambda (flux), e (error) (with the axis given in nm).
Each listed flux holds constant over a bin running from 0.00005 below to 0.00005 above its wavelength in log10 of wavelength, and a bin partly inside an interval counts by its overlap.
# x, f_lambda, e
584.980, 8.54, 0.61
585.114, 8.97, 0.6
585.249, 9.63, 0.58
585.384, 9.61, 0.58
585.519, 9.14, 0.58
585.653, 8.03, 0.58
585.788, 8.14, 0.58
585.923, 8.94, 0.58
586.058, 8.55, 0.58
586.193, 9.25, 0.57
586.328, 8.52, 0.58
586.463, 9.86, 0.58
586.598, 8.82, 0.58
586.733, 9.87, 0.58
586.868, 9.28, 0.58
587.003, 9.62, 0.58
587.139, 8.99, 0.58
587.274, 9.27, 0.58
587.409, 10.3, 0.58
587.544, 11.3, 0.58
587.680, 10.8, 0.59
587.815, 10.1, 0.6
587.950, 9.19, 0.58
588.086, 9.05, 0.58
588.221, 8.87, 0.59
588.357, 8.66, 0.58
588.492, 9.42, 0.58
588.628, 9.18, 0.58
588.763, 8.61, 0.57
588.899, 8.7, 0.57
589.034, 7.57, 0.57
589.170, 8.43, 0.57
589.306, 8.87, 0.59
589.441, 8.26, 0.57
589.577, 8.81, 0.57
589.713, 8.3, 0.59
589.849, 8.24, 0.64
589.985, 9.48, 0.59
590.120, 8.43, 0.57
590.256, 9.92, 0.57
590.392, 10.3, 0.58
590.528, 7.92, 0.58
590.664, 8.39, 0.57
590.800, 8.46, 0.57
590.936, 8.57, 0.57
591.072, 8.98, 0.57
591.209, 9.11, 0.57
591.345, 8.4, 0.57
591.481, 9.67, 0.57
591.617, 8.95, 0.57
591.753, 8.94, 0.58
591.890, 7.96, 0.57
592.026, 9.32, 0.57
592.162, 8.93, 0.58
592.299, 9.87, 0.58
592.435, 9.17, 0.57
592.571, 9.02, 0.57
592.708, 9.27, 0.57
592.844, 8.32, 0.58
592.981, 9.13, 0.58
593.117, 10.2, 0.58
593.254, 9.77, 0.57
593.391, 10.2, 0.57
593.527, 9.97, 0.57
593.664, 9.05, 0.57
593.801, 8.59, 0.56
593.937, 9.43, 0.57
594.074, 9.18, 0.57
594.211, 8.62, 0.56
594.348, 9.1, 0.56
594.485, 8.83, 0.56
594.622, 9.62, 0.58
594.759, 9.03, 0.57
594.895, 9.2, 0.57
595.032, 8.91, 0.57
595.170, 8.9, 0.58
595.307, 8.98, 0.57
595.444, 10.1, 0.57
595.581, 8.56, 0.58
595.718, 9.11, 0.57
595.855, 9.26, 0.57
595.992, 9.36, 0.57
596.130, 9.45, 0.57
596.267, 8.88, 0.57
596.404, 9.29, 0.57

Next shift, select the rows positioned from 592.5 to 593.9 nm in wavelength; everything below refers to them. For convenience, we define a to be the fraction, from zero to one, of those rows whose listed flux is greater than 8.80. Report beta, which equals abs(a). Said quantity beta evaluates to 0.80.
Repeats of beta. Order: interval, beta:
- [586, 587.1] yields 0.75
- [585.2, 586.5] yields 0.60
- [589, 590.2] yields 0.33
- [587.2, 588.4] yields 0.89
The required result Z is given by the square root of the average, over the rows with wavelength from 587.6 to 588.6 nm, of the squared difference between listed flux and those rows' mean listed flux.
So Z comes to 0.70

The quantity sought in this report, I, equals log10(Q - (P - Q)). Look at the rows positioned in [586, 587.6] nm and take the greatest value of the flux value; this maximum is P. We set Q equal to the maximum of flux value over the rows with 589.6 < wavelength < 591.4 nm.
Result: 0.97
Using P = 11.3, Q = 10.3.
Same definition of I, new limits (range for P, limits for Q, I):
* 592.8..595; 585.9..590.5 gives 1.09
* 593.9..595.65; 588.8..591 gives 1.02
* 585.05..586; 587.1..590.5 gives 1.11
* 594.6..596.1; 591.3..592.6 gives 0.98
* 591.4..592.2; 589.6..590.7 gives 1.04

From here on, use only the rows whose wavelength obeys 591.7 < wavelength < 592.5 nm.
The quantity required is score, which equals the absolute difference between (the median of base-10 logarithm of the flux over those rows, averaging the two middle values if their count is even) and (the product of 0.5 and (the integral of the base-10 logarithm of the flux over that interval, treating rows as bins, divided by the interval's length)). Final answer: 0.480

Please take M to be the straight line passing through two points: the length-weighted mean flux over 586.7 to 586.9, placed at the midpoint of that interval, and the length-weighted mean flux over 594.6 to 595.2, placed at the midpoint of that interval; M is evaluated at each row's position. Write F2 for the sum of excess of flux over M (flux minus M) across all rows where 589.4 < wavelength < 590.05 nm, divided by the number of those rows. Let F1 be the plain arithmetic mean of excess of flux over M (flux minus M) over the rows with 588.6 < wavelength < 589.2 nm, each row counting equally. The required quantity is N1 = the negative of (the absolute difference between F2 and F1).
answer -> -0.2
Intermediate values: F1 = -0.96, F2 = -0.8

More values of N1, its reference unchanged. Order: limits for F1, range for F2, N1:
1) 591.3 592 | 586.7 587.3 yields -0.4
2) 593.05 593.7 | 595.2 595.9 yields -0.5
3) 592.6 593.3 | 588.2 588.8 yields -0.7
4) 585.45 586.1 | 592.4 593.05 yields -0.8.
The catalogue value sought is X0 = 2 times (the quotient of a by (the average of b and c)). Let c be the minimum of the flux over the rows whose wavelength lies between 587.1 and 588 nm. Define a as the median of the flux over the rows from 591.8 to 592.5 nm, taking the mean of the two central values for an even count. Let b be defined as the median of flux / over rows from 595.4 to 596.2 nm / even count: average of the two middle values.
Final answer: 2.00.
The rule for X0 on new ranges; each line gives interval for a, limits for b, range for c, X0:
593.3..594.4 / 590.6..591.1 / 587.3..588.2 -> 2.08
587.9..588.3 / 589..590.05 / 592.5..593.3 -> 2.17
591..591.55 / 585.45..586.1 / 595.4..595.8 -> 2.11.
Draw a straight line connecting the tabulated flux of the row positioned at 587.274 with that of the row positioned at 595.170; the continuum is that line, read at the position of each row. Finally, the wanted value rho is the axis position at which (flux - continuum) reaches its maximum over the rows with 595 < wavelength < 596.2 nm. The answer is 595.444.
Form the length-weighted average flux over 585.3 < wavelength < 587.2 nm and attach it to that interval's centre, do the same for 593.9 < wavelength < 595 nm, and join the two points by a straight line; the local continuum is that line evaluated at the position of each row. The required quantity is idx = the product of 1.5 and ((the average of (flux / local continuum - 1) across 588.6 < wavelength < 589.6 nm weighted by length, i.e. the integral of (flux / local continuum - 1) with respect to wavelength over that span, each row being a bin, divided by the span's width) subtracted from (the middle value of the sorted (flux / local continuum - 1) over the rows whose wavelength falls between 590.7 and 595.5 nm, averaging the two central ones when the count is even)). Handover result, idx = 0.08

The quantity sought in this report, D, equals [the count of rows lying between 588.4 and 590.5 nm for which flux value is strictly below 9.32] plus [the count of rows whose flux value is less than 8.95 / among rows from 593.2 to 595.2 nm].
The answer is 16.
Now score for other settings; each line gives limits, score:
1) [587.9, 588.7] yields 0.481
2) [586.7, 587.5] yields 0.485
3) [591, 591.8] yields 0.475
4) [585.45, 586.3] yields 0.473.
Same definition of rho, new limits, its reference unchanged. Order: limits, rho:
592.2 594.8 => 593.391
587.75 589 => 587.815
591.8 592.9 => 592.299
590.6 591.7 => 591.481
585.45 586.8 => 586.733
